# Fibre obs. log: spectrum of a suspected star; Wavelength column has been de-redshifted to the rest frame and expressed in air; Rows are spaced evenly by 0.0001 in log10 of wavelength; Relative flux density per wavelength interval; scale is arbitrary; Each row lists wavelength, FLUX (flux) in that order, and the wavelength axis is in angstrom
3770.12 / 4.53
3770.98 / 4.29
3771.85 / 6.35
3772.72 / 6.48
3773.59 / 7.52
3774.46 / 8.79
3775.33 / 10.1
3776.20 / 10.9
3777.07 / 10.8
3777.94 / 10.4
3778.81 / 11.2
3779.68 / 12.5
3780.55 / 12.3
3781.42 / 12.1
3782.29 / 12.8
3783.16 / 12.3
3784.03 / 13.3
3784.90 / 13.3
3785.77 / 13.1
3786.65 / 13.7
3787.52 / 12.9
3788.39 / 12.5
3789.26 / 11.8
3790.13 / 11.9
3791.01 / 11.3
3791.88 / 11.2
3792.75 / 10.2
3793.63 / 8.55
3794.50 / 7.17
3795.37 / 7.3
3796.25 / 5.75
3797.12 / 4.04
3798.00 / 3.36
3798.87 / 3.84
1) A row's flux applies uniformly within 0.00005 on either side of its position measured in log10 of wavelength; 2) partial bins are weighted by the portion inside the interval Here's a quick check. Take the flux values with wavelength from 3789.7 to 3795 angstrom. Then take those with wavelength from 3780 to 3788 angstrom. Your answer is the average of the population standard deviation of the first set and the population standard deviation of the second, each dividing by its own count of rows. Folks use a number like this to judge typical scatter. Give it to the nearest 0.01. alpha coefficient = 1.09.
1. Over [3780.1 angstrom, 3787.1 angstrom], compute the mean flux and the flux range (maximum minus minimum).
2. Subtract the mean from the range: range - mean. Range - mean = -11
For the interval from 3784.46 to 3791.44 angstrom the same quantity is -10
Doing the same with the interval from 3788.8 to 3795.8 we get -5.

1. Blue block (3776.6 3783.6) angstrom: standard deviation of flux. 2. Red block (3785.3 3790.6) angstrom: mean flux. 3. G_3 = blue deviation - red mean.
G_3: -11.8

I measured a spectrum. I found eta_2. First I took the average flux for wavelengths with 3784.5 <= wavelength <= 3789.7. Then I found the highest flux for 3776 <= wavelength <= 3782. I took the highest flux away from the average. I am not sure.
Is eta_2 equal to 0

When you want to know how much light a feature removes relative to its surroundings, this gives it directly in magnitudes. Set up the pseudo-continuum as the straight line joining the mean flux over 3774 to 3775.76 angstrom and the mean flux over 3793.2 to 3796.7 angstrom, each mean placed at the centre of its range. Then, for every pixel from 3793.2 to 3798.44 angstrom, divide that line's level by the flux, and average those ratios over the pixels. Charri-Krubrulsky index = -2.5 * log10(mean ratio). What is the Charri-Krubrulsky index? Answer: -0.3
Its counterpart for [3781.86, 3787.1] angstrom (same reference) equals 0.5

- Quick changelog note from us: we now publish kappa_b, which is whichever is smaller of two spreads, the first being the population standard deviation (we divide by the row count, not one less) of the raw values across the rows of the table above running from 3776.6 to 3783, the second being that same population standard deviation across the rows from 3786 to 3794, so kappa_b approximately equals 0.85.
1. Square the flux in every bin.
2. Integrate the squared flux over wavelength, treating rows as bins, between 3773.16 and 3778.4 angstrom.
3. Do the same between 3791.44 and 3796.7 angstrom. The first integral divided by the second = 1.3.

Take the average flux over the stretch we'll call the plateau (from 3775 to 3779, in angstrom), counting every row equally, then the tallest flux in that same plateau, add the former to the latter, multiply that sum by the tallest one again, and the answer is 245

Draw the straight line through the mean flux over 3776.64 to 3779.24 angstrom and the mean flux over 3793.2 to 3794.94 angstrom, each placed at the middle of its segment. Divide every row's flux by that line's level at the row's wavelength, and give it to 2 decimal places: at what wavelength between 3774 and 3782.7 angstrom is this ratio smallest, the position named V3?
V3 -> 3774.46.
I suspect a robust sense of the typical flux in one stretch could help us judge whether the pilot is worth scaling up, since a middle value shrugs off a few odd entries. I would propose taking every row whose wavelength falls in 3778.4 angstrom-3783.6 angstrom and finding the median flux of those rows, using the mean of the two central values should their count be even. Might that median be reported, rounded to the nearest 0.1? 12.3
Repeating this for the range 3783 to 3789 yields 13.1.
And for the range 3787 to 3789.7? 12.5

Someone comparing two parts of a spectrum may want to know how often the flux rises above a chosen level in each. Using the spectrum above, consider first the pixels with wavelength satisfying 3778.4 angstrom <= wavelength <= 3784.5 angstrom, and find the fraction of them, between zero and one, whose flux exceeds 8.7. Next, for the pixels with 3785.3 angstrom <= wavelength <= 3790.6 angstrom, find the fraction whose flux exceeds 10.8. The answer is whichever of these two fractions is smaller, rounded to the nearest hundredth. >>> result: 1.00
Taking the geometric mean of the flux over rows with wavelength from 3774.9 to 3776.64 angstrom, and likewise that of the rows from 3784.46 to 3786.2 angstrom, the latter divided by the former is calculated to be 1.3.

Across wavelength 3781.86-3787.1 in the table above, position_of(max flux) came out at 3786.65 angstrom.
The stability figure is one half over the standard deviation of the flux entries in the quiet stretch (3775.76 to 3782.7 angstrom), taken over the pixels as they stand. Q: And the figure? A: 0.6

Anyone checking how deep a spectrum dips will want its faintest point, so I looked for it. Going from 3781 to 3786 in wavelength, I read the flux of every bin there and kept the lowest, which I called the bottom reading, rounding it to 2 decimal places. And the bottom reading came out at 12.10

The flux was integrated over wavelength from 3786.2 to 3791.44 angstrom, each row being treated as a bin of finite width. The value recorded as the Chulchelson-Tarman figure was 65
